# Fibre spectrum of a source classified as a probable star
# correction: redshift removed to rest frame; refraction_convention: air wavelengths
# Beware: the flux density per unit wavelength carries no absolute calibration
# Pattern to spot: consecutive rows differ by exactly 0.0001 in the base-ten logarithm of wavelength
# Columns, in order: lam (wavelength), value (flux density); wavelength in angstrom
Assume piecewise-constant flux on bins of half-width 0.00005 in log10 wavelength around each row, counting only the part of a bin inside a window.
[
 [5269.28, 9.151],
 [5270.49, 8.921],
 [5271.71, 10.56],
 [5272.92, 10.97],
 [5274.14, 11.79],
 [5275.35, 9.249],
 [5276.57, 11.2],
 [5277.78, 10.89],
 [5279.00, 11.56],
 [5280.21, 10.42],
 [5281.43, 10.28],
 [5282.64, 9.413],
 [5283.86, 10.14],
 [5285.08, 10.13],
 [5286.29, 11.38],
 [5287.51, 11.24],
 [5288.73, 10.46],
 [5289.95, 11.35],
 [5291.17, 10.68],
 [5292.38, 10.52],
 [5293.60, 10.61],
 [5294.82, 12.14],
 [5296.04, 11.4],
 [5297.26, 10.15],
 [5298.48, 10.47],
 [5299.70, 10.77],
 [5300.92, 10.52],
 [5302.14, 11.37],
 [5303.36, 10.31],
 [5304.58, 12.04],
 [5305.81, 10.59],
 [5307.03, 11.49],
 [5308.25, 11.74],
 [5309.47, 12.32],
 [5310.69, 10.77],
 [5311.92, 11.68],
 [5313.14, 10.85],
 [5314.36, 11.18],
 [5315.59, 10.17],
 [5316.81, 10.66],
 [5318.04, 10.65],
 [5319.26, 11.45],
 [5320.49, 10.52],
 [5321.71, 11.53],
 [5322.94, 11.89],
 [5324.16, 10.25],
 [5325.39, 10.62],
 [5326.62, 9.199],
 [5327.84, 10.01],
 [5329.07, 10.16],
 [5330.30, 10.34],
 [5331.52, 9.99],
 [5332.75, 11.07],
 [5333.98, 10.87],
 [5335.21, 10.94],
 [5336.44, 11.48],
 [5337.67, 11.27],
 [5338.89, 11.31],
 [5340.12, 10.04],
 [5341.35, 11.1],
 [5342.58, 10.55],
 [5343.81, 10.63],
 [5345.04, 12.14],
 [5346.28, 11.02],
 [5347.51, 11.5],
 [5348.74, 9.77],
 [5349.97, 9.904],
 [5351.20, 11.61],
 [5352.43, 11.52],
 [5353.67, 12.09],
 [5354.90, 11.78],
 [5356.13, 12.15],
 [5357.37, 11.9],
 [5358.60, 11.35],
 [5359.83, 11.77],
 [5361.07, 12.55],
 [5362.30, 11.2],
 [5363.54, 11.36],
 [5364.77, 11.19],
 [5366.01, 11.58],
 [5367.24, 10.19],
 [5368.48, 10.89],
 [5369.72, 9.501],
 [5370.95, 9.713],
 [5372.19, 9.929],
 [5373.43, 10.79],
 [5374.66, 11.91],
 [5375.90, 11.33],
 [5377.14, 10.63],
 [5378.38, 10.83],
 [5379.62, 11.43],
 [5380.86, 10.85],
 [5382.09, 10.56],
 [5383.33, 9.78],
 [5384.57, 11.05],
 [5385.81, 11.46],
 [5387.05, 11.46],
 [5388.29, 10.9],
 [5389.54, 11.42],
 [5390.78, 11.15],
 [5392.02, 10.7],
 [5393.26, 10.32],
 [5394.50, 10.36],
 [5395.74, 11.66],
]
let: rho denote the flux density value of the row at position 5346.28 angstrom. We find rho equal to 11.02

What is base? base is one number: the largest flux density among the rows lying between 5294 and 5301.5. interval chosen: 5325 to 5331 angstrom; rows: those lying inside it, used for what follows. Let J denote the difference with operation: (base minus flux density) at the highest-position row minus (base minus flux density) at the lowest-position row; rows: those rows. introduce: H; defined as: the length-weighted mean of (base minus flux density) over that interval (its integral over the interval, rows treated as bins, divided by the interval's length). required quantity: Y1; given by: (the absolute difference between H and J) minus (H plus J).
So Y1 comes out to -0.6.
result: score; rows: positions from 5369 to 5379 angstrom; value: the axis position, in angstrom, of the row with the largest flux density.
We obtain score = 5374.66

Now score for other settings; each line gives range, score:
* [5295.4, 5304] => 5296.04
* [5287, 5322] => 5309.47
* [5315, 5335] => 5322.94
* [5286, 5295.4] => 5294.82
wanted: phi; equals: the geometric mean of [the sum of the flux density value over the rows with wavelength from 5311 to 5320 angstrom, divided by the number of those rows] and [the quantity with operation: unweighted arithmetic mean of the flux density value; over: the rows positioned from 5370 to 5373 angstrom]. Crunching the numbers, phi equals 10.4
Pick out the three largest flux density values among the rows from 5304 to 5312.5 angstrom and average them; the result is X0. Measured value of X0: 12.0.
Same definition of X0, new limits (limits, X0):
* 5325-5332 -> 10.4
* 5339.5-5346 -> 11.3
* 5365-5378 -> 11.6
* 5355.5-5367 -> 12.2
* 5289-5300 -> 11.6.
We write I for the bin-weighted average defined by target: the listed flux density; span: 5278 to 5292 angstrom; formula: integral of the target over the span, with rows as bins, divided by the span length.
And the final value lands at 10.6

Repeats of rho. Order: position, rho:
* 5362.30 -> 11.2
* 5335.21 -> 10.94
